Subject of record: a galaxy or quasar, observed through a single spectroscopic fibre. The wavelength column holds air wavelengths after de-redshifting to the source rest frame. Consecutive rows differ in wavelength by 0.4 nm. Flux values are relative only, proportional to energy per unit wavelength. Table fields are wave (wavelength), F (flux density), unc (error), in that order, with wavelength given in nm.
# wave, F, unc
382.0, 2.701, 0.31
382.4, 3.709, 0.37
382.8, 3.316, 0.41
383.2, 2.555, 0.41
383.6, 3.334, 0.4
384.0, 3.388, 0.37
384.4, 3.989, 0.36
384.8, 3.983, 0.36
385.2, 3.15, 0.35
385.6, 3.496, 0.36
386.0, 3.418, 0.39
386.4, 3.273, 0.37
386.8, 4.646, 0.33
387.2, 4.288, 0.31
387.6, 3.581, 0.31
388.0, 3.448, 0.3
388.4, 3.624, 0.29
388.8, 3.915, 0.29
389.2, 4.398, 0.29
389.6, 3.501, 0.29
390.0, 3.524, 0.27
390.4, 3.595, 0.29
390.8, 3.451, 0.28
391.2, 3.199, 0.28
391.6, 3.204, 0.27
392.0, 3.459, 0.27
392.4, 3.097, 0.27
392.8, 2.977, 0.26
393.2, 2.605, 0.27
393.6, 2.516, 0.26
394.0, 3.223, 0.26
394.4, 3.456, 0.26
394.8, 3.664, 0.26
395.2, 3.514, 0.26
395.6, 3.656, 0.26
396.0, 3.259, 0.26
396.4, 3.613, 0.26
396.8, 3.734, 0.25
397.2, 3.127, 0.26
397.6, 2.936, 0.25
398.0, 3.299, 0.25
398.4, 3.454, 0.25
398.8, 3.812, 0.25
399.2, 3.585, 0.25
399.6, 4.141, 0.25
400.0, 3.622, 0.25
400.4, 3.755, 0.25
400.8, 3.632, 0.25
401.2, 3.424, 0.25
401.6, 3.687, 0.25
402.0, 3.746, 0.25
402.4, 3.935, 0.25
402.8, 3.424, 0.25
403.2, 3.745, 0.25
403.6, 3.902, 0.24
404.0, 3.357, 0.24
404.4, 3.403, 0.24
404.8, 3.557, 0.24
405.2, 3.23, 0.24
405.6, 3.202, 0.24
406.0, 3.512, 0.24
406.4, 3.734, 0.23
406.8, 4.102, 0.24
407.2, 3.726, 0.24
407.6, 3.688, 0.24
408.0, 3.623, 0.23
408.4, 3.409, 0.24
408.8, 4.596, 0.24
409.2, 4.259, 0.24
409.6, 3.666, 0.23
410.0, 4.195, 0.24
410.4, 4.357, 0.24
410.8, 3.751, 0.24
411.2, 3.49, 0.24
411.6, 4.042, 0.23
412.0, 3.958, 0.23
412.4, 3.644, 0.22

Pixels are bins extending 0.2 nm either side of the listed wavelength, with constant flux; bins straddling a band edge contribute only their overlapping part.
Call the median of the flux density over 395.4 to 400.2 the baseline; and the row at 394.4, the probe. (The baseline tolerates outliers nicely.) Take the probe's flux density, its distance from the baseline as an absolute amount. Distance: 0.14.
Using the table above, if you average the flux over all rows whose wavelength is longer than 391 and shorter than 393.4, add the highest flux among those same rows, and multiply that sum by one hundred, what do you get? 655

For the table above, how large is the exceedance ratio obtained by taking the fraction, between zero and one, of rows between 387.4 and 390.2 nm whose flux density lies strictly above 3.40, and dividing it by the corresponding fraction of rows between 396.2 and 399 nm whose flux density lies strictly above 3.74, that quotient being 7.0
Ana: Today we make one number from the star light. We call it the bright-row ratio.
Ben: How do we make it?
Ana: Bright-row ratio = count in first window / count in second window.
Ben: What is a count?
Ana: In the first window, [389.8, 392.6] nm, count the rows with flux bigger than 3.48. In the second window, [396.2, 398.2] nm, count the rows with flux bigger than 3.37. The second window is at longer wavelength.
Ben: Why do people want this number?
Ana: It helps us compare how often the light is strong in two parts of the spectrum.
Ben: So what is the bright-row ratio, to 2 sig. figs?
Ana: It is 1.0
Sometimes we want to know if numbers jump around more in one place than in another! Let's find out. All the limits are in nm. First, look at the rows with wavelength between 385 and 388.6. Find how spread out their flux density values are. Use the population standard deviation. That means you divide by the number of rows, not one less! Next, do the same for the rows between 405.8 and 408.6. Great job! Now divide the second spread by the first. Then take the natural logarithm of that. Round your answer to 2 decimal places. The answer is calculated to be -0.82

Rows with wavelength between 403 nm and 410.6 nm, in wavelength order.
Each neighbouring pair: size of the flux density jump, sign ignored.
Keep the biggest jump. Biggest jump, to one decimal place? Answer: 1.2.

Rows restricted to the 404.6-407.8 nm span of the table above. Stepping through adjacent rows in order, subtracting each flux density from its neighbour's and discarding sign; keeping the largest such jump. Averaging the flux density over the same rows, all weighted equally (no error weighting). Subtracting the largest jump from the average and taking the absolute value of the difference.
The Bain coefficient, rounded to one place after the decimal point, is 3.2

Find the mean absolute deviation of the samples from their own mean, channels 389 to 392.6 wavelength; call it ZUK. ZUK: 0.23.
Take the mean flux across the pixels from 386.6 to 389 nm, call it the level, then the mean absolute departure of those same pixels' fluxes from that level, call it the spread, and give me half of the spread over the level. 0.047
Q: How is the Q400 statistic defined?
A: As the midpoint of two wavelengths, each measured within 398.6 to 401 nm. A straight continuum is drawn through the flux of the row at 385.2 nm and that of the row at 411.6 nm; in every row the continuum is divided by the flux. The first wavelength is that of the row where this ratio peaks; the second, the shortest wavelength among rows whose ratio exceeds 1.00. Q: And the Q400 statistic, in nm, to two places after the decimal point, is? 400.00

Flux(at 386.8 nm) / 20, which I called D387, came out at 0.232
